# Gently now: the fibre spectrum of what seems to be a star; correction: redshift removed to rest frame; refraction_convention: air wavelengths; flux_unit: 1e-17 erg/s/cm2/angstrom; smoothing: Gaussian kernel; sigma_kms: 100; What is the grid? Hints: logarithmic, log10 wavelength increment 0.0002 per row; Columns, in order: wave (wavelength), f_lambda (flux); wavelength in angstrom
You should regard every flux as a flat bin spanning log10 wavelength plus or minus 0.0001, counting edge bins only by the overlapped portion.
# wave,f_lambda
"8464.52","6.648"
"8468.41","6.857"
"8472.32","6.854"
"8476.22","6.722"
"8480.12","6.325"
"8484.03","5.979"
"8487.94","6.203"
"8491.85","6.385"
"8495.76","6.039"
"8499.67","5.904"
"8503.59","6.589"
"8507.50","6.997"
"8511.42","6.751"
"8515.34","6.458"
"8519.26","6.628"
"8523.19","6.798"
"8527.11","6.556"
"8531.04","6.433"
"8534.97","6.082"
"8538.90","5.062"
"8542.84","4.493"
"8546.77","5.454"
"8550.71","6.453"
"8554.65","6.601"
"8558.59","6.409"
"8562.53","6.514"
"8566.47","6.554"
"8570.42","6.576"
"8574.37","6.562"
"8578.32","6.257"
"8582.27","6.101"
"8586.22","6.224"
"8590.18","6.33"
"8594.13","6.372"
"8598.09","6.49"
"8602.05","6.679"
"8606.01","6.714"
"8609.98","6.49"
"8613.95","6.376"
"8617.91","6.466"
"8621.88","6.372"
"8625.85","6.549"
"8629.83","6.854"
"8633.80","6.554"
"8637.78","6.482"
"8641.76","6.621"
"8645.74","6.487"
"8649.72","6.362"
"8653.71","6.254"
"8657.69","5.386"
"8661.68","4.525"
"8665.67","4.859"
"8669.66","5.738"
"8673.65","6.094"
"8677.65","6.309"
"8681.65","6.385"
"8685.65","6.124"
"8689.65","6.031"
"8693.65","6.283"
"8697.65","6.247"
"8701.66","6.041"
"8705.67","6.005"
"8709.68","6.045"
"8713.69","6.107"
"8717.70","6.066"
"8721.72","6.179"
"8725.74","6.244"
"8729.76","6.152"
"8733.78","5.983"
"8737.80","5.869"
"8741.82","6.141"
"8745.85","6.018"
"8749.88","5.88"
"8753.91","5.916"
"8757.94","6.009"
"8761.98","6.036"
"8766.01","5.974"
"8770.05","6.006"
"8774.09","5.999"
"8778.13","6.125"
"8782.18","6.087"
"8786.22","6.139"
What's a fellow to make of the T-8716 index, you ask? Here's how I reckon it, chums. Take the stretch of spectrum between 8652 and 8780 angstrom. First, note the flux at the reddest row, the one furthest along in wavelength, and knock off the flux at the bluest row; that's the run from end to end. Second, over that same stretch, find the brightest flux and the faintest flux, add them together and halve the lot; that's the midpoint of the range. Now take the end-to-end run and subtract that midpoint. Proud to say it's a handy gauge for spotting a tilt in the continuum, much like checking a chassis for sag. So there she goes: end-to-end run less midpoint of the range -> -5.6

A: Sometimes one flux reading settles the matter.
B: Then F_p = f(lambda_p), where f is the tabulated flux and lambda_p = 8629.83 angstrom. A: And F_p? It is 6.854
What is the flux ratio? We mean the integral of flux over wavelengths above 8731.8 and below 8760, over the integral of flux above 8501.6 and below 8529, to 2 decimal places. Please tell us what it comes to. 0.92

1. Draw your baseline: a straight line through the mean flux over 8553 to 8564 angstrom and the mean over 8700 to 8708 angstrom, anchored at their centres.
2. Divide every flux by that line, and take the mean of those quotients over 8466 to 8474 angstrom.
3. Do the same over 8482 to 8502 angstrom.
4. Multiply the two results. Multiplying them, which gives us 0.91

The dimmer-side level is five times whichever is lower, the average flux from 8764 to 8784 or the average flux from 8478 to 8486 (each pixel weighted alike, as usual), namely 30.2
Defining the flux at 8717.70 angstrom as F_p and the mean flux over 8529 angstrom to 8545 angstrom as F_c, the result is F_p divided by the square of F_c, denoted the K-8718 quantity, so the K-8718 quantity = 0.199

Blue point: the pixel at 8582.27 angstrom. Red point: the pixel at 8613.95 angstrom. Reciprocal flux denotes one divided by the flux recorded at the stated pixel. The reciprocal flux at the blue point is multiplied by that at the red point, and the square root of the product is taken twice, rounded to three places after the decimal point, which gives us 0.400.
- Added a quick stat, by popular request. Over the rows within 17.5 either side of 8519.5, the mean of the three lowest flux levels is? 6.32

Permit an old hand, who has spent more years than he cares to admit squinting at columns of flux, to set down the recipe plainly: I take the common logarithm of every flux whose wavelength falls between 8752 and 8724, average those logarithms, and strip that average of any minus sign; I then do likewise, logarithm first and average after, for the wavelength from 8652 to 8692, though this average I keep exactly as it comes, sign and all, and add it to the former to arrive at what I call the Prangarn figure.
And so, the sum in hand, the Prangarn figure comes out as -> 1.54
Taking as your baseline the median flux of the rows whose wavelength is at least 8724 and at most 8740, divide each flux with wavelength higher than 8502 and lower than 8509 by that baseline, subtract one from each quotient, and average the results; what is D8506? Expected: 0.12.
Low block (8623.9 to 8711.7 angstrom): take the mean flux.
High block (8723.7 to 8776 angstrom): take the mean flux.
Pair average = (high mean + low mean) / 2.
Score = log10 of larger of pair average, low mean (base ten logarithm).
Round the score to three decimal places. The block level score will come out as 0.785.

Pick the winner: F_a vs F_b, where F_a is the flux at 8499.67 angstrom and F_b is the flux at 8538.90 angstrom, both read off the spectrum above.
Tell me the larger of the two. 5.90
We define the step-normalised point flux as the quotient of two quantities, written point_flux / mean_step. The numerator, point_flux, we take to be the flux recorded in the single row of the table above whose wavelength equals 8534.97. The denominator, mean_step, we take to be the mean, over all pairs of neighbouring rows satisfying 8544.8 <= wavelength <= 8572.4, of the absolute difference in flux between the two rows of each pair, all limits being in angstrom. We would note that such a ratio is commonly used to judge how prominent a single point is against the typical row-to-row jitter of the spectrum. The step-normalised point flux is 24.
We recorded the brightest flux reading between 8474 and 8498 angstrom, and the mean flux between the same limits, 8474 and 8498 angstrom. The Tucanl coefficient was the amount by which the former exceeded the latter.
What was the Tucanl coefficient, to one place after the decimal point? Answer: 0.4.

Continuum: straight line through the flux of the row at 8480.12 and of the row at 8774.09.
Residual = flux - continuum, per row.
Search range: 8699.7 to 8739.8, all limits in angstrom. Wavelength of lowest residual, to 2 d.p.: 8737.80 angstrom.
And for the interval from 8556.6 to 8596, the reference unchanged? 8582.27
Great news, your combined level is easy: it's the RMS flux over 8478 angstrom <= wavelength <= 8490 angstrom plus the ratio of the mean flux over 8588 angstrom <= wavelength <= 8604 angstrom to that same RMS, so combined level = 7.22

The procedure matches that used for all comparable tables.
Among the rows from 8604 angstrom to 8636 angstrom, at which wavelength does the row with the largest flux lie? 8629.83 angstrom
